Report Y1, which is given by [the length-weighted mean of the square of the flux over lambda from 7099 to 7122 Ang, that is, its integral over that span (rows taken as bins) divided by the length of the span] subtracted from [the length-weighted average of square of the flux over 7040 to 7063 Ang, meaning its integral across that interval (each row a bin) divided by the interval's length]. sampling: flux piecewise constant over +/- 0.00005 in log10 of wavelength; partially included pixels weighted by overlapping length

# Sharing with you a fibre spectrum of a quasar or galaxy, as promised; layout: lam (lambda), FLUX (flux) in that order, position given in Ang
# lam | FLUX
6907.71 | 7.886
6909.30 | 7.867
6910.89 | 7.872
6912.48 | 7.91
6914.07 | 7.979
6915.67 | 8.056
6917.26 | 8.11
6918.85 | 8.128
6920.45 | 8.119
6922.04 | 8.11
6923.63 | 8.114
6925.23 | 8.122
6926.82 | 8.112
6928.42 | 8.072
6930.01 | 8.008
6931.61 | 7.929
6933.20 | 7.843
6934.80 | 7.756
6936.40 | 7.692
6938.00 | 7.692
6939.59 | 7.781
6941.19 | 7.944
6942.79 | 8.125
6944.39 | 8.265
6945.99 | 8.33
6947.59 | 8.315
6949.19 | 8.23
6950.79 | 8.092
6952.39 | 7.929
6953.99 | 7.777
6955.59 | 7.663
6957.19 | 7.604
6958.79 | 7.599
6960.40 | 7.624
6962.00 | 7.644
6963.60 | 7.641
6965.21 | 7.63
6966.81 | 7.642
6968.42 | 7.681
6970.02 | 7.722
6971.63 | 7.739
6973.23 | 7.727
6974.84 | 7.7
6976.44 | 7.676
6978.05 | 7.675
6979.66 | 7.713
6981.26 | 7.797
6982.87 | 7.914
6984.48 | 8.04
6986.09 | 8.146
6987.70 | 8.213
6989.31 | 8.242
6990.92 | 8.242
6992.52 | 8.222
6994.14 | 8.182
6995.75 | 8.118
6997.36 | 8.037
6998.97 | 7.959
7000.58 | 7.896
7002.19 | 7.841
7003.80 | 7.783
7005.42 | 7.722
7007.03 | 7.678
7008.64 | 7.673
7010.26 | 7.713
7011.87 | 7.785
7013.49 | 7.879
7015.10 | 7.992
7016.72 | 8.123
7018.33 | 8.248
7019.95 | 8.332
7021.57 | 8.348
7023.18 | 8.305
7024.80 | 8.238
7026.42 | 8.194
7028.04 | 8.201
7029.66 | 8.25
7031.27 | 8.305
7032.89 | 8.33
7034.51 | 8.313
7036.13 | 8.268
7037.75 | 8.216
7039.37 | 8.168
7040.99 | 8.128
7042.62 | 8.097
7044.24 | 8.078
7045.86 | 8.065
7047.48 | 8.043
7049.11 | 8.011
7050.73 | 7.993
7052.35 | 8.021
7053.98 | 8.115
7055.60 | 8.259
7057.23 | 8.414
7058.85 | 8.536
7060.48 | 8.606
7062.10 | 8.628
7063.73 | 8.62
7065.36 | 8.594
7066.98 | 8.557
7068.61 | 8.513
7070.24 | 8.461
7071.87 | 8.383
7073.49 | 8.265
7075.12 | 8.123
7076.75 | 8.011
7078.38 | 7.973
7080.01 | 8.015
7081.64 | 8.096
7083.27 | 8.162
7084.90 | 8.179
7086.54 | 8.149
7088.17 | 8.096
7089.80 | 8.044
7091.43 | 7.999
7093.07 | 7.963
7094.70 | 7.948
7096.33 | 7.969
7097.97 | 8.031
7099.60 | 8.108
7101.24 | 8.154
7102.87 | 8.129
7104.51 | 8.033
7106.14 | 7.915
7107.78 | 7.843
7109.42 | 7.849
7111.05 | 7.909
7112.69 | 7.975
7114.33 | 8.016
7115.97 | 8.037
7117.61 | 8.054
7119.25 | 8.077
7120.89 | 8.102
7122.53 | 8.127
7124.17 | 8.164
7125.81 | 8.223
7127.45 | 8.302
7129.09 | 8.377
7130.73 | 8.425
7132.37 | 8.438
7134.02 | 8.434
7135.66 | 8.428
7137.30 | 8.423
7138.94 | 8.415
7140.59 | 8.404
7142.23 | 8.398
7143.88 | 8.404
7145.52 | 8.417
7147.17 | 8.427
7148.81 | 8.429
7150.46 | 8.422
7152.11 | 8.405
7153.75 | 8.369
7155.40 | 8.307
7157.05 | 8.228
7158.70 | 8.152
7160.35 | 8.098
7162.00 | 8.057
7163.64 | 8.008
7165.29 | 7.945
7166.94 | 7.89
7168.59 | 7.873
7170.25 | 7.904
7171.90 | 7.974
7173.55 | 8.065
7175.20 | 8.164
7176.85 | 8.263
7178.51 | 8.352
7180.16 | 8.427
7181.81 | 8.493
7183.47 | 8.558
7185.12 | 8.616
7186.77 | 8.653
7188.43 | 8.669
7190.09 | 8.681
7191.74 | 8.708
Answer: 3.3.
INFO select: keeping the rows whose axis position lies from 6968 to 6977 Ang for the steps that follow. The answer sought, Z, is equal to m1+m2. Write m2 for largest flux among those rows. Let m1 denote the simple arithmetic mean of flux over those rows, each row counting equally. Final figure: 15.4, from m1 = 7.71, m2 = 7.739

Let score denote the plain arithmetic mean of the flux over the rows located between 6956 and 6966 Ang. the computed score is 7.62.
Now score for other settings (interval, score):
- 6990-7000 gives 8.13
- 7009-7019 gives 7.96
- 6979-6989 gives 7.97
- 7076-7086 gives 8.07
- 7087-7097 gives 8.00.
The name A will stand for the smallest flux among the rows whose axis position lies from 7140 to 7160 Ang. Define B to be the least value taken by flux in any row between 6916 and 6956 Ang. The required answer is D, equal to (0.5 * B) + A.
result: 12.0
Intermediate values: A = 8.152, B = 7.663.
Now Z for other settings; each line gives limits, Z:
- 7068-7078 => 16.8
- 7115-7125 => 16.3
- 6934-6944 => 16.0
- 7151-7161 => 16.7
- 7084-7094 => 16.3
